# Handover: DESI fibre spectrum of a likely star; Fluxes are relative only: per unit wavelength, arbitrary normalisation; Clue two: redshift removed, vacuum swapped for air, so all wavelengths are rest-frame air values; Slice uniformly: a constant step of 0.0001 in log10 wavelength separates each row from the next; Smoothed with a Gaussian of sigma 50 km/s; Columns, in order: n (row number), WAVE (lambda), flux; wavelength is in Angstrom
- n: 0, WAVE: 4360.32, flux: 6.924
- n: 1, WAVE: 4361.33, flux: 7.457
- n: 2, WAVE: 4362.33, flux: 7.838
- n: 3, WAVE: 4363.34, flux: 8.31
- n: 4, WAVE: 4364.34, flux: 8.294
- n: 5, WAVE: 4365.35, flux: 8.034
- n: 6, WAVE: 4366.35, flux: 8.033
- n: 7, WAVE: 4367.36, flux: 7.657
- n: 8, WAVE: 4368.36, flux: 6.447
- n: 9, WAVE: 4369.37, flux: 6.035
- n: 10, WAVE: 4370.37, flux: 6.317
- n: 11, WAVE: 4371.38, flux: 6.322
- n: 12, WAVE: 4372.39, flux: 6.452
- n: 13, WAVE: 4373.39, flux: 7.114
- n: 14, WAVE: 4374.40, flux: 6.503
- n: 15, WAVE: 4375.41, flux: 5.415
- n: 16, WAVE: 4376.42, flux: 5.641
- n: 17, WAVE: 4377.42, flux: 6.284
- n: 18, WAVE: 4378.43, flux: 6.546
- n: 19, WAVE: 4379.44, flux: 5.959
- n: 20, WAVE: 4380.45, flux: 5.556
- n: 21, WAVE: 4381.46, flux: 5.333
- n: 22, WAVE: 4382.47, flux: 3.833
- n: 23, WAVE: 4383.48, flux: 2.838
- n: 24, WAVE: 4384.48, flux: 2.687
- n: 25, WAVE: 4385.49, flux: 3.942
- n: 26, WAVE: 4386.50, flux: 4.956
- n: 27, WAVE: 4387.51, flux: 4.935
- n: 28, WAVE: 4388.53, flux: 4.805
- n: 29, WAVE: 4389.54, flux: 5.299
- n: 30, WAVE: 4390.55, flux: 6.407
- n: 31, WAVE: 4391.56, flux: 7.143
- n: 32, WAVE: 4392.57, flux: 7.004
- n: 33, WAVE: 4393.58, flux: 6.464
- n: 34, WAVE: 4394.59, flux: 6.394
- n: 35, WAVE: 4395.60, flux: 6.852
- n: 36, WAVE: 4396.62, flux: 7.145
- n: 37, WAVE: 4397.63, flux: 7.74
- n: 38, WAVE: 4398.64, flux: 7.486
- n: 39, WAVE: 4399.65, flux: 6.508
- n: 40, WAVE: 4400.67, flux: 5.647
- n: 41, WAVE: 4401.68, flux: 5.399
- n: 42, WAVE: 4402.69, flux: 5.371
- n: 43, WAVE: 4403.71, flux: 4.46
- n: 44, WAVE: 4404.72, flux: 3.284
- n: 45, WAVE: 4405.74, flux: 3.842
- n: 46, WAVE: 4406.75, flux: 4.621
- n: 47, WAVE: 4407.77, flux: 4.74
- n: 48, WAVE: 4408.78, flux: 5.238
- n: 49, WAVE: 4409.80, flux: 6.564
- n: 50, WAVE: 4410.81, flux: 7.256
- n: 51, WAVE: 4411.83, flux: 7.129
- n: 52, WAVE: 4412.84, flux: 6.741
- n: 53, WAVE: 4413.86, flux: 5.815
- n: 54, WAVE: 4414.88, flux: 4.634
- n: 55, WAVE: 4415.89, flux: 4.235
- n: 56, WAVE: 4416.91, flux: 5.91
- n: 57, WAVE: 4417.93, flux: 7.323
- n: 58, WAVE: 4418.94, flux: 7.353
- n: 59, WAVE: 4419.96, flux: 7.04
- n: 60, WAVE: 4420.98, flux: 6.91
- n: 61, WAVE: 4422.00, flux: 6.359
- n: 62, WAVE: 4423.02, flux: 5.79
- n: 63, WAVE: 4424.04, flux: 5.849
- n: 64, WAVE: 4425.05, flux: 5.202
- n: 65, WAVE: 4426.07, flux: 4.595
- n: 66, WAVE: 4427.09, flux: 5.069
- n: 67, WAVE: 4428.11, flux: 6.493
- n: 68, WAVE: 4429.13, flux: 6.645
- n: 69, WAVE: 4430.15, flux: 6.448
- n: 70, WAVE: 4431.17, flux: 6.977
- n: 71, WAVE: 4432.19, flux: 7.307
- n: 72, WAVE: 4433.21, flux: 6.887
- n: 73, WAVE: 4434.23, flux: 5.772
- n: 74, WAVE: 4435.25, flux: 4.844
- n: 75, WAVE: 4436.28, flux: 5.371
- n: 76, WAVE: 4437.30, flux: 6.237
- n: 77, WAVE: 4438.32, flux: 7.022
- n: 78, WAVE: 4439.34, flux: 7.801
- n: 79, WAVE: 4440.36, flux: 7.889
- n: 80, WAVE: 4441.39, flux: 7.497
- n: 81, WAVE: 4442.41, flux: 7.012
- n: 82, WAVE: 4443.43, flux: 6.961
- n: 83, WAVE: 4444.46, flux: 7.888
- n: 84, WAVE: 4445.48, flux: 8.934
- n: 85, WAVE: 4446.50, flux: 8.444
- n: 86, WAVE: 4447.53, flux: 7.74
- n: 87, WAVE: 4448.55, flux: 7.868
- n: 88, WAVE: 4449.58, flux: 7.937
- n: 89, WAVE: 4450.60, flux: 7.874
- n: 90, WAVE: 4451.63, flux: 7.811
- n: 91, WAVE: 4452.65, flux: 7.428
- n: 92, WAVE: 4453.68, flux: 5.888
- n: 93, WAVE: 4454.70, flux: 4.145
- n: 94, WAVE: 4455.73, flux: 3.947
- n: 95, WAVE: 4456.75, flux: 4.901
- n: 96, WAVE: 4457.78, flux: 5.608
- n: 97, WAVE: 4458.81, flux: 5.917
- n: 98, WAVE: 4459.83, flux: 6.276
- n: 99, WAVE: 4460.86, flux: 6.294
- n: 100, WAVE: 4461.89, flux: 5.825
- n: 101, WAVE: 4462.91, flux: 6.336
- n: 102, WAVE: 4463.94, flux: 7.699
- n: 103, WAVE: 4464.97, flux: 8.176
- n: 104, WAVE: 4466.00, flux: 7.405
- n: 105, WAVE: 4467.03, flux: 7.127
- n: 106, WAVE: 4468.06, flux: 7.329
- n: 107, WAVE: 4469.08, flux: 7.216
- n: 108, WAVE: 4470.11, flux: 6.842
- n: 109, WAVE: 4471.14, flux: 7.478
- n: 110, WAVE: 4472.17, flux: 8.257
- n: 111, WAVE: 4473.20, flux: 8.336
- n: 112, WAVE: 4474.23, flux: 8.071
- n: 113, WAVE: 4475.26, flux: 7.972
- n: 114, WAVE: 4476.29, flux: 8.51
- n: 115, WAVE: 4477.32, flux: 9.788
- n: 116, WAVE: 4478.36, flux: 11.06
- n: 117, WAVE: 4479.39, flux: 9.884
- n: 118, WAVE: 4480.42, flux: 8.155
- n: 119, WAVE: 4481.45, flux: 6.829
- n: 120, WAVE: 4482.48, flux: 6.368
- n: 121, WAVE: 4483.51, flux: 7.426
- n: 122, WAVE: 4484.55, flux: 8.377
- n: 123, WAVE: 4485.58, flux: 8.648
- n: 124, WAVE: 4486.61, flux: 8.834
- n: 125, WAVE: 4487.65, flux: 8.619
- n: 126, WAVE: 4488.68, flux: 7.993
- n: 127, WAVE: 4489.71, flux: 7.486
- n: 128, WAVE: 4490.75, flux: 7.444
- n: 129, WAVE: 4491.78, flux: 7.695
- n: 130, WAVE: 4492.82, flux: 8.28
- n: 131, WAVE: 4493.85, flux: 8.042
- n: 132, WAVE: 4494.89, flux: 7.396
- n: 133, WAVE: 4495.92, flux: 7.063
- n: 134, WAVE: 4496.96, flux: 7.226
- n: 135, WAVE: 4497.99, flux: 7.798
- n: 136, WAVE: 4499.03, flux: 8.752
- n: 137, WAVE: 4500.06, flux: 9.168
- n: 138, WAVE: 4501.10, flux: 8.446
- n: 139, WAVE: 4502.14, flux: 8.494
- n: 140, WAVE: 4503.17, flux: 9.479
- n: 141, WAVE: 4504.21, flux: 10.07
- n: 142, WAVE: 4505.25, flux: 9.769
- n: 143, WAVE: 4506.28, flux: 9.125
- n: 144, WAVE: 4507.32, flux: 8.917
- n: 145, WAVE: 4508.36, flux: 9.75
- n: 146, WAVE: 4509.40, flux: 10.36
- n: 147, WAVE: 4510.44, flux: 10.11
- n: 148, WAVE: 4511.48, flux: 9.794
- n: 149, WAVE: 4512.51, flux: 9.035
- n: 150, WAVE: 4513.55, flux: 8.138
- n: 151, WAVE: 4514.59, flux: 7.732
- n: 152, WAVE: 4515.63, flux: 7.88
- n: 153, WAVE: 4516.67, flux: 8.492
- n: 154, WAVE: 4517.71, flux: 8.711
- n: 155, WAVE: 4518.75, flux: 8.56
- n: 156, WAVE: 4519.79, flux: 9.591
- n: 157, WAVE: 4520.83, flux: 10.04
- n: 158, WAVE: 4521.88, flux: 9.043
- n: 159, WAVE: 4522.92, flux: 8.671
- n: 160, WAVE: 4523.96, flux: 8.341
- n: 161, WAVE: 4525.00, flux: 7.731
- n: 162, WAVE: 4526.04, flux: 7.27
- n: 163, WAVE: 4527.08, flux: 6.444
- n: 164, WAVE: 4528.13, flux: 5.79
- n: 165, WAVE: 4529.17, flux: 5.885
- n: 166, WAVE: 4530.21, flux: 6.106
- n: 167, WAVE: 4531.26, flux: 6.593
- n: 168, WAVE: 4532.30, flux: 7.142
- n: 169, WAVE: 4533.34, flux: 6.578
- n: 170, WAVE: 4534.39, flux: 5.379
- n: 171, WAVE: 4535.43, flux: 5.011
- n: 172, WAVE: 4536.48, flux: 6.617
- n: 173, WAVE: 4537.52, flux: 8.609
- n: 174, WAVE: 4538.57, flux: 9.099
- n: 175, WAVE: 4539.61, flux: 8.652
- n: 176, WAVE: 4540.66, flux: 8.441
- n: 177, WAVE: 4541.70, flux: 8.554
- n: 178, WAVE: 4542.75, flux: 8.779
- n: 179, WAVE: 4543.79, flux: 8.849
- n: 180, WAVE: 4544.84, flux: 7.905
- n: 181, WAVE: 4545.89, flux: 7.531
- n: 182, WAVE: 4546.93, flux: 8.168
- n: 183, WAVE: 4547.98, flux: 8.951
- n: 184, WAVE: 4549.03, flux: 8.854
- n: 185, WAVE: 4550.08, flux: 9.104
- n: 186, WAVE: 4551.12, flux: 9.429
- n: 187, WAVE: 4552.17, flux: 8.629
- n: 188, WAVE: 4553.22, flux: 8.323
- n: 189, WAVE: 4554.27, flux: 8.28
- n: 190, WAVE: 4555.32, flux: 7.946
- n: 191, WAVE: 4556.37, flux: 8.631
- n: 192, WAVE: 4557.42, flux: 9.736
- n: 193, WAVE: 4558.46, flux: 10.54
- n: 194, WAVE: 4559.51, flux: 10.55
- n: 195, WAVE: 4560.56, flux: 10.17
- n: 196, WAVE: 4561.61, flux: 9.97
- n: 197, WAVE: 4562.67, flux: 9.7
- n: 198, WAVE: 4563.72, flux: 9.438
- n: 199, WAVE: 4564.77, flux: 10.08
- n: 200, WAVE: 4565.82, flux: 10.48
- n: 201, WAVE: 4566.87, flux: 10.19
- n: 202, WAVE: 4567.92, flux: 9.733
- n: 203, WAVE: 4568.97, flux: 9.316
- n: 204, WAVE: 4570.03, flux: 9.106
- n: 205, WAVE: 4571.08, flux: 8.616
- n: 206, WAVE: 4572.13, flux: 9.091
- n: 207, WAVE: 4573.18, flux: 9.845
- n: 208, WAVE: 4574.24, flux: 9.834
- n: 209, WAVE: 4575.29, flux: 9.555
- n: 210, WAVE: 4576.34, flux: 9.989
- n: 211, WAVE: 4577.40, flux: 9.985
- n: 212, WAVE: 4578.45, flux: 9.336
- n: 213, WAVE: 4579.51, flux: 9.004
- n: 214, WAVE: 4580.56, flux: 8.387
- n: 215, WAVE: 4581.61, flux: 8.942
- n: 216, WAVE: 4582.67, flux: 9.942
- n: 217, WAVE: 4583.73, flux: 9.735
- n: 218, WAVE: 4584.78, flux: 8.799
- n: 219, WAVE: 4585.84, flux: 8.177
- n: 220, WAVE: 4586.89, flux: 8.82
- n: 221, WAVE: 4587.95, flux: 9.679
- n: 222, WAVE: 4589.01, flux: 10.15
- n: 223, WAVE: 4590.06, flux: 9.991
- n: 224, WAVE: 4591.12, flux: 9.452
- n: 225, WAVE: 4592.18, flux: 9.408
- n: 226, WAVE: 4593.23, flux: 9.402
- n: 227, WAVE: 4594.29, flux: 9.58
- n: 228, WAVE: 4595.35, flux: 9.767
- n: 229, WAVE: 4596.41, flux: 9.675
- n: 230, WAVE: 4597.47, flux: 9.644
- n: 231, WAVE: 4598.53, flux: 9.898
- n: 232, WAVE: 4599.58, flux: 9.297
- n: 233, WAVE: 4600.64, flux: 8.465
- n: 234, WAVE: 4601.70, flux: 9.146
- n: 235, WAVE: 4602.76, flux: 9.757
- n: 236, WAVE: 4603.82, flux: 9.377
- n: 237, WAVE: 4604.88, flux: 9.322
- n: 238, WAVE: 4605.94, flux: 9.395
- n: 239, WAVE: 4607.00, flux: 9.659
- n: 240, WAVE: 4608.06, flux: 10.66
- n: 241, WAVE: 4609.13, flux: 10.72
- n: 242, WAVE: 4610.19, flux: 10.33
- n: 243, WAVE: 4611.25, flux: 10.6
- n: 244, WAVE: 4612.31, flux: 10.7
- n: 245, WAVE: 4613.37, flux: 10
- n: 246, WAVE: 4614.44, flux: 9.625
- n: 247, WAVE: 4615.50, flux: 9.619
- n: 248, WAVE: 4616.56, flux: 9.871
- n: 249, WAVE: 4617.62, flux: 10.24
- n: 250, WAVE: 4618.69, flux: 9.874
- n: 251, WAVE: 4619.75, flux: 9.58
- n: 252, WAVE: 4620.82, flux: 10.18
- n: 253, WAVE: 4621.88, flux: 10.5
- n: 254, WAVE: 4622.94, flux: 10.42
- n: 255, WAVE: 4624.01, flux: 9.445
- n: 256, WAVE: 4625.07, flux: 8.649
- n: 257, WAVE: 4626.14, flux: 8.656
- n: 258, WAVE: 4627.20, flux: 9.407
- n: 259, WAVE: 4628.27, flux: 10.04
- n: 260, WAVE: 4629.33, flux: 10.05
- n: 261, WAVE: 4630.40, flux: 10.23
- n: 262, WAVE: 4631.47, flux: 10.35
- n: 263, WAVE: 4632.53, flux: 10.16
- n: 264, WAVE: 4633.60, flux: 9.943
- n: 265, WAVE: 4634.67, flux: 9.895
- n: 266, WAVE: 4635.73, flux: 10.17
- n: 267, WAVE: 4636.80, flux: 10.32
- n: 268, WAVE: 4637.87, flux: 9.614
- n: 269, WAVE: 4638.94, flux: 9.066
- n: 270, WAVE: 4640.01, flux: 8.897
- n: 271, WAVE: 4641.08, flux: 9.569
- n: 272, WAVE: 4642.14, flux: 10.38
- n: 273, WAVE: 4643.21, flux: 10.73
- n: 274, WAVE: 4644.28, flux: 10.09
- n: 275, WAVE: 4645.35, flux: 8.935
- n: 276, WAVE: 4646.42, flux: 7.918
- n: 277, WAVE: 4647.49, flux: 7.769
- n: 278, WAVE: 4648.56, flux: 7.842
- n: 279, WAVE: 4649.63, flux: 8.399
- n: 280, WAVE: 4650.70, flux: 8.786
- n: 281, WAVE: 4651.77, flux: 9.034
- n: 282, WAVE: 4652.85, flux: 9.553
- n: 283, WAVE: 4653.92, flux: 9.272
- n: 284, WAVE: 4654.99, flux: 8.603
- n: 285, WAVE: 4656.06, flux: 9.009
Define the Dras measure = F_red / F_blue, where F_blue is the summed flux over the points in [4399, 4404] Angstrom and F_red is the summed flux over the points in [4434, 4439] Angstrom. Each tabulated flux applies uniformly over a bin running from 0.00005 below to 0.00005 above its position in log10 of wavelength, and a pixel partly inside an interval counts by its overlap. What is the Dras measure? 1.1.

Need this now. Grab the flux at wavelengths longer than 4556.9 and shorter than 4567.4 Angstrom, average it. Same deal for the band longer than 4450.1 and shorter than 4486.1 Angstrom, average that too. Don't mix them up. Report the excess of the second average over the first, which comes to -2.8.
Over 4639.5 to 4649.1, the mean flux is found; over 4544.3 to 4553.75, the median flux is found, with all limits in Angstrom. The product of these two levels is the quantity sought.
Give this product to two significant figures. 79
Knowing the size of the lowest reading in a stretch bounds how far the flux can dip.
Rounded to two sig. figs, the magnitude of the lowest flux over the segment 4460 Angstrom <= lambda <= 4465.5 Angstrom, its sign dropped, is 5.8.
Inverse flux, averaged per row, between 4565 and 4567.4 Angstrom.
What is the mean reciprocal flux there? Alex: 0.097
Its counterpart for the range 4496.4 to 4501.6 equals 0.122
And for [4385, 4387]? 0.228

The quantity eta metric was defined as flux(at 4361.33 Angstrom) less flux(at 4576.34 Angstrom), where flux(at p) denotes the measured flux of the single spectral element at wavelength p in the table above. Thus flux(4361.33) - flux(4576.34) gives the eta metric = -2.5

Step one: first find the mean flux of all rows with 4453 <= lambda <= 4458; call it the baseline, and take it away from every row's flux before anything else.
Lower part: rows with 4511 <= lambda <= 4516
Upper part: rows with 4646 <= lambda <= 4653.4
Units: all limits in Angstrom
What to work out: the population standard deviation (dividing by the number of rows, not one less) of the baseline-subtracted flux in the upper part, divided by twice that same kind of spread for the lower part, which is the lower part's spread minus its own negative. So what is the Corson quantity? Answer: 0.4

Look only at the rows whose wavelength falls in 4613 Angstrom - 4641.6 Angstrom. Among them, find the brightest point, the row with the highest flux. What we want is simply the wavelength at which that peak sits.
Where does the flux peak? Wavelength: 4621.88 Angstrom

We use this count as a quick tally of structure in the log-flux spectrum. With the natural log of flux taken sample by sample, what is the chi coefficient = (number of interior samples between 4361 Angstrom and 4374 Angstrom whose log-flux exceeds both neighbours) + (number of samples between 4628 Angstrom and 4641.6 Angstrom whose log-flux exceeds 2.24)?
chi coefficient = 12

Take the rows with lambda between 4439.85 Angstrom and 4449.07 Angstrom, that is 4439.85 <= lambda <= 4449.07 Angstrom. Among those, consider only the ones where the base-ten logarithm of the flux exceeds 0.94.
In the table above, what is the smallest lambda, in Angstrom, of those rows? 4445.48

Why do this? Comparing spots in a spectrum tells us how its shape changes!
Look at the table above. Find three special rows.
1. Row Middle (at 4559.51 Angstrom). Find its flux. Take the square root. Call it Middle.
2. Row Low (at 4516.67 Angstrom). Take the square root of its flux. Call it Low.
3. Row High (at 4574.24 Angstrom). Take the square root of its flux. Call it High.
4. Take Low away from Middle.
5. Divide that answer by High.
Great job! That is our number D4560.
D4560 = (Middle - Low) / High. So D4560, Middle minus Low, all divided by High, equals 0.11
